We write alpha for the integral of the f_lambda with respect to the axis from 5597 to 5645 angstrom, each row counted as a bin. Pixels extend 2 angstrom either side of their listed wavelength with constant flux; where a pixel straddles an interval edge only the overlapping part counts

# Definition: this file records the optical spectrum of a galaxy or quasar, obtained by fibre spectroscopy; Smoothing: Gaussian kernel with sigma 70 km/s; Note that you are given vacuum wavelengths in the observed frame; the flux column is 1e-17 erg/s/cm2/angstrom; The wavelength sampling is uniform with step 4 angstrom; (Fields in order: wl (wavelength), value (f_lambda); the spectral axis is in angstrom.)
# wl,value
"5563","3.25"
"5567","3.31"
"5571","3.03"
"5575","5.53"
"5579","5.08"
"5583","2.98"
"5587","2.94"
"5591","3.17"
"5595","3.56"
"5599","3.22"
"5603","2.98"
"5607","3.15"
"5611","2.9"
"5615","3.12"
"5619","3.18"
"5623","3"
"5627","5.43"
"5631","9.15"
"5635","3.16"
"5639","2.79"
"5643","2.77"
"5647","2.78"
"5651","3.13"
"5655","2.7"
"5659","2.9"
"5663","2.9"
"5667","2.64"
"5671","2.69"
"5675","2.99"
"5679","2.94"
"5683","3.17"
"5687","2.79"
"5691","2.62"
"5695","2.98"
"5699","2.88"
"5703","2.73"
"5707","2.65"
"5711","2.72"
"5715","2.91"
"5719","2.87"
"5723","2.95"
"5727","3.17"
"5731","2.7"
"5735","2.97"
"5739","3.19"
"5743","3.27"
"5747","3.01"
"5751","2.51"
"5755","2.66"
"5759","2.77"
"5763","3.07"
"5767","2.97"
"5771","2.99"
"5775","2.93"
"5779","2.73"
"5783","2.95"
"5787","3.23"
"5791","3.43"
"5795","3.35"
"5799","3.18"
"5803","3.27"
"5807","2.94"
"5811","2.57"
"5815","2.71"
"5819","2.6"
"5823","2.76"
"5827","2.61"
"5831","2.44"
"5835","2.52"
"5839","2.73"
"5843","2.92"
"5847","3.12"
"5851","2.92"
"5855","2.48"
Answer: 179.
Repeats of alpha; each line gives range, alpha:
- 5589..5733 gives 458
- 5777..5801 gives 75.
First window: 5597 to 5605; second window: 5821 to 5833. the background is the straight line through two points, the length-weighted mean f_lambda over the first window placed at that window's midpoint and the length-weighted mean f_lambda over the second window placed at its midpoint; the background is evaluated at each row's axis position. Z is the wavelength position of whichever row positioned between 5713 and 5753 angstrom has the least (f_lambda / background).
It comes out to 5751 angstrom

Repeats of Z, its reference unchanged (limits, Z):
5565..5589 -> 5587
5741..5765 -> 5751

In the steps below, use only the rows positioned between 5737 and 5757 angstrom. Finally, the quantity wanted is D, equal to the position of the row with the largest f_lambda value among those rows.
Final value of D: 5743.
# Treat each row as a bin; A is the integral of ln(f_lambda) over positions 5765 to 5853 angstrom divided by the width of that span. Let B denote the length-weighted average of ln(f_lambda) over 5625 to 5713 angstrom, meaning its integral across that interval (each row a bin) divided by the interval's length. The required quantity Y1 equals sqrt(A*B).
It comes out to 1.09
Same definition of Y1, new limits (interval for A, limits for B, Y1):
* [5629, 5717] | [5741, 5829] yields 1.09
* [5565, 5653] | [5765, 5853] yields 1.15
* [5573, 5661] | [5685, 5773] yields 1.14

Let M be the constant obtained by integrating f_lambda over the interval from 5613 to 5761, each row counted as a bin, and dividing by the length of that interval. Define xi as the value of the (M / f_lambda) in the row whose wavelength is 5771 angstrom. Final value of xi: 1.05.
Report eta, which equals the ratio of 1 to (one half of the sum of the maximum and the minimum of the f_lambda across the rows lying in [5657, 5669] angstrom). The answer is 0.361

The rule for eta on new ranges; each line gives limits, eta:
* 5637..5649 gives 0.360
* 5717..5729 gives 0.331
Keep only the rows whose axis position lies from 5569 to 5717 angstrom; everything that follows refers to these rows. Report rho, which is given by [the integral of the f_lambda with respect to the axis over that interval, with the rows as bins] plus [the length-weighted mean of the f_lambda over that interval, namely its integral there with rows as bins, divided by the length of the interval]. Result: 492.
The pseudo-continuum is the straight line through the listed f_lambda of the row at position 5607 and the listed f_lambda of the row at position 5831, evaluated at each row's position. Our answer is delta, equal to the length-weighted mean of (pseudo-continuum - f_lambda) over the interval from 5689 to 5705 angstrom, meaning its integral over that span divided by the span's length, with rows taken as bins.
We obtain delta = 0.06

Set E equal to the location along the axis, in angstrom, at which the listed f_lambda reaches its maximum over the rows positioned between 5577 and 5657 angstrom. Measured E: 5631 angstrom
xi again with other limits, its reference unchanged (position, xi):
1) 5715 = 1.08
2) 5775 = 1.07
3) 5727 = 0.99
